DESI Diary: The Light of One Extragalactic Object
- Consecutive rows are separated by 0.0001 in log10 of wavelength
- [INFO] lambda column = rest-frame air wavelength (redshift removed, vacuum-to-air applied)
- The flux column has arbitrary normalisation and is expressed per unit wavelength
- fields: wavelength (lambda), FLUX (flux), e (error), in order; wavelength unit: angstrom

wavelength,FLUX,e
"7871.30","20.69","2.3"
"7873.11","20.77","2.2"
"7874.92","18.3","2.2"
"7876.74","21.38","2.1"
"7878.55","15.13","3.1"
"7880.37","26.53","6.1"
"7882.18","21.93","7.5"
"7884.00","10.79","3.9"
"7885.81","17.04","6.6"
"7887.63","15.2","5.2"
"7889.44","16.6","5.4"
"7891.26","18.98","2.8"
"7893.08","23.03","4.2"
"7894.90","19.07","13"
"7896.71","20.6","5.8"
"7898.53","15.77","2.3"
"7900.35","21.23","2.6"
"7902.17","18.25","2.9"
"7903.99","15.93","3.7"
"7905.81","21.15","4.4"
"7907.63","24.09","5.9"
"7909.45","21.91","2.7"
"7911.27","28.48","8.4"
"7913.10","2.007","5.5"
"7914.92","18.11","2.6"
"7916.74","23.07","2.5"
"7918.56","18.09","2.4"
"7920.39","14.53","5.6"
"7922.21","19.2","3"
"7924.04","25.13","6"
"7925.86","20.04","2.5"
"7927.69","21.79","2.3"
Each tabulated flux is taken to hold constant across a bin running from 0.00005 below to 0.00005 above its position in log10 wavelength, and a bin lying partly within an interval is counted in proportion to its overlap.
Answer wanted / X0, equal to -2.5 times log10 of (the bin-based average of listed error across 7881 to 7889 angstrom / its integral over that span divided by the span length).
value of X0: -1.91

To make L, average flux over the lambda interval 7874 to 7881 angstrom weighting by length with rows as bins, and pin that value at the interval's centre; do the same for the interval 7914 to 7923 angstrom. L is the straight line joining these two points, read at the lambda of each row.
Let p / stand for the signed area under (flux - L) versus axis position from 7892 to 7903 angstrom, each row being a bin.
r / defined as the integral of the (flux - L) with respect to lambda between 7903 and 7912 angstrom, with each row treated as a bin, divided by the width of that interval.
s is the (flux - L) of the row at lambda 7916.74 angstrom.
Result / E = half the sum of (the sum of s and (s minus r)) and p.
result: 5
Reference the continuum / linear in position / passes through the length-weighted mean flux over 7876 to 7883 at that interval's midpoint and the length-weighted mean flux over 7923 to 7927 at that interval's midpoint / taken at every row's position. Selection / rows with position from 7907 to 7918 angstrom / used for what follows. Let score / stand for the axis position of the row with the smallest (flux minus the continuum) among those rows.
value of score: 7913.10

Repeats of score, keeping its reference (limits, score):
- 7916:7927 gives 7920.39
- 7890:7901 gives 7898.53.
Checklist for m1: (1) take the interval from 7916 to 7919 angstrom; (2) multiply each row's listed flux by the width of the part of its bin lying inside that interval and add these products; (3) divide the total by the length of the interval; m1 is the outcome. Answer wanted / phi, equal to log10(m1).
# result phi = 1.32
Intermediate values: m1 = 20.9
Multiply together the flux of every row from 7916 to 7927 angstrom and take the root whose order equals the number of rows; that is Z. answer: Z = 20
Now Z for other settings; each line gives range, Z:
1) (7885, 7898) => 18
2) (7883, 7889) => 14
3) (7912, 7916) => 6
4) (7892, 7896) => 21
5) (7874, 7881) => 20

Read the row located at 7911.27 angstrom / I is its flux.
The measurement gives 28.48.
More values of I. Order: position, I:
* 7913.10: 2.007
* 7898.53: 15.77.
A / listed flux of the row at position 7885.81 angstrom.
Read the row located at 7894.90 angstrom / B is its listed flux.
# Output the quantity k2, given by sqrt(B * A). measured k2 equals 18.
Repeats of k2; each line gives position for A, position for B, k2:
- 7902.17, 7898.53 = 17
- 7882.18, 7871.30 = 21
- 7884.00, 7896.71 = 15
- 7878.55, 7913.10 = 6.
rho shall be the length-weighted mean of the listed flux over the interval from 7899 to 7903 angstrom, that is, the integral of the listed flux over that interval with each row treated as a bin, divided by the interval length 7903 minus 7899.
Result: 19.3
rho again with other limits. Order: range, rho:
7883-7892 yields 15.7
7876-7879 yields 18.6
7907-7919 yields 19.3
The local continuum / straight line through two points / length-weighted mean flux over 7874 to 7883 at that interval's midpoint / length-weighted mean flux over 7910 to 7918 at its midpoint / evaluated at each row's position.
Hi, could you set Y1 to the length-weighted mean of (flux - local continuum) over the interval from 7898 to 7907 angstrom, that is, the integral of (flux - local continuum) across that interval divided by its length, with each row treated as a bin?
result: -0.2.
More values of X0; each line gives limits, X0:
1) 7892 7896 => -2.29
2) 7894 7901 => -1.95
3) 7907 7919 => -1.59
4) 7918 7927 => -1.48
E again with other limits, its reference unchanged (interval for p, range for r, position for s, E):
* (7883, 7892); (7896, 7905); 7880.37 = -11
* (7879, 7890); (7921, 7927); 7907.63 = -7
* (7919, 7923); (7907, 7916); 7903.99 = -6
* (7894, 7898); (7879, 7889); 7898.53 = -3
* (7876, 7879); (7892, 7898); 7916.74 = 2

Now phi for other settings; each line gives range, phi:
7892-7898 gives 1.31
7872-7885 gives 1.28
